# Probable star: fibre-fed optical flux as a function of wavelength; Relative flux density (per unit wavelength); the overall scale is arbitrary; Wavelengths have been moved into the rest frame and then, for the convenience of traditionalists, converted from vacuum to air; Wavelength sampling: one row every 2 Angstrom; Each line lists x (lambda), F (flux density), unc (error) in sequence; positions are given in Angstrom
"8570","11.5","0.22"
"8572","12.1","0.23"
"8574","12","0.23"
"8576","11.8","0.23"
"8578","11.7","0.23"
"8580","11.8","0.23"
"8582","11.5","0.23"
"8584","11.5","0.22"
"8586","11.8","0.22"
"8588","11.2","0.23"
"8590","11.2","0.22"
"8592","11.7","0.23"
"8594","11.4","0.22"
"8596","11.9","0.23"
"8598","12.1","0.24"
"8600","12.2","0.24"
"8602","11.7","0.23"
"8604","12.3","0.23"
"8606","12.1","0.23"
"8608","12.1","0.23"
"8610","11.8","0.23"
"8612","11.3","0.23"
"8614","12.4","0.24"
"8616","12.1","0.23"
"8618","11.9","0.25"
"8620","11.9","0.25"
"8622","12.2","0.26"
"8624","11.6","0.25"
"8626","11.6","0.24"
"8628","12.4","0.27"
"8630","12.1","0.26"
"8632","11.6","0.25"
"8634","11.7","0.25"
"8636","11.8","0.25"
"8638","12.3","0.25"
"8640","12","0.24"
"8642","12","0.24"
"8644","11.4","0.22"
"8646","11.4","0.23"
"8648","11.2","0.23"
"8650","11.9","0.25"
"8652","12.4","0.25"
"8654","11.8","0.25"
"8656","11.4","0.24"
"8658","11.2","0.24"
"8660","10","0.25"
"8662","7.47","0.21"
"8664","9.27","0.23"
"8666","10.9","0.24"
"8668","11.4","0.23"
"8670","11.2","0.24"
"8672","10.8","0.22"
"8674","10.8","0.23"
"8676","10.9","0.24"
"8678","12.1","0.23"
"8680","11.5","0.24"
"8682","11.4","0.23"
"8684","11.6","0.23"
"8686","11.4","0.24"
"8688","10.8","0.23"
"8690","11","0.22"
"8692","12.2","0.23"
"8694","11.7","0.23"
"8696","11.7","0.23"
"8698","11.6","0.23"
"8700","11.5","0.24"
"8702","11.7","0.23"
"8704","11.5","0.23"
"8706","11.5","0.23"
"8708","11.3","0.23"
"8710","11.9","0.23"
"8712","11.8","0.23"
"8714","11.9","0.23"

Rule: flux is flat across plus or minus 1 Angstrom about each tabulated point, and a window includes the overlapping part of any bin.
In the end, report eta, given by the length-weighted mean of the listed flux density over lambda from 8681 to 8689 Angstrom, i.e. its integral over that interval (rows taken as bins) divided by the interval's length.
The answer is 11.3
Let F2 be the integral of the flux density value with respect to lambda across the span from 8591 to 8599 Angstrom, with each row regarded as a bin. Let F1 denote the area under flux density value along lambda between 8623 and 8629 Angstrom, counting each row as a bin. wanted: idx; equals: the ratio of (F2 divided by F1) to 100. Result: 0.013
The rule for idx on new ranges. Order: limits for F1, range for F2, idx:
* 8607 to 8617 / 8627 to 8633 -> 0.006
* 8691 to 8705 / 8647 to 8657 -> 0.007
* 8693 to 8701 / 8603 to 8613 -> 0.013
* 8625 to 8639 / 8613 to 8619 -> 0.004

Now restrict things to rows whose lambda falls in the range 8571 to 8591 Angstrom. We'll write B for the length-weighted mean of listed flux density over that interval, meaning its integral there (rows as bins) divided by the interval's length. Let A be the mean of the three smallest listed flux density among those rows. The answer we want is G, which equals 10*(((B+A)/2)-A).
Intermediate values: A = 11.3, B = 11.7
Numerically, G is 1.8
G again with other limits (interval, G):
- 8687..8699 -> 1.8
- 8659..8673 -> 6.2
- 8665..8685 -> 2.1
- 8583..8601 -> 2.0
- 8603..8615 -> 1.3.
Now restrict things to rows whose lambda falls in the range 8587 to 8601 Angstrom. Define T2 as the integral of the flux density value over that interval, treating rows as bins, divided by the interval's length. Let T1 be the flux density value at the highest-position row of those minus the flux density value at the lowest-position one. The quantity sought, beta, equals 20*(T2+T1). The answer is 253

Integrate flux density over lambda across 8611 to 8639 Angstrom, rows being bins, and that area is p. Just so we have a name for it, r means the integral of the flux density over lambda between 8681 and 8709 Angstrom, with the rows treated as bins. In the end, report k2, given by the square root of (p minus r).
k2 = 3.5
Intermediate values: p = 334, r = 322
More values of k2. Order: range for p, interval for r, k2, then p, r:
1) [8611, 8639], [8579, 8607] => 2.2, 334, 329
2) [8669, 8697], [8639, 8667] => 3.1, 318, 309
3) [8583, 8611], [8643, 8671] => 4.9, 330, 306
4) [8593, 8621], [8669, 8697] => 4.0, 334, 318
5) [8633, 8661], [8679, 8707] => 1.7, 325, 322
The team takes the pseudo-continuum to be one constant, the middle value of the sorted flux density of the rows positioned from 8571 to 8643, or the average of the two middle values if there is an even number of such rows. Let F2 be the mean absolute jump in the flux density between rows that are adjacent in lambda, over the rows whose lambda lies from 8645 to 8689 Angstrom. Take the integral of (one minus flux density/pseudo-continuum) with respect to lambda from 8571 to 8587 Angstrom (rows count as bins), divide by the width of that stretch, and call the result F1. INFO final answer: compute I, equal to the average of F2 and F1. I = 0.33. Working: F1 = 0.006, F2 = 0.66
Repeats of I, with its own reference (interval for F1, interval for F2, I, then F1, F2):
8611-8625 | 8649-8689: 0.34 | -0.005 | 0.68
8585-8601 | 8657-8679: 0.48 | 0.014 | 0.96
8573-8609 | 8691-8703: 0.09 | 0.006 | 0.18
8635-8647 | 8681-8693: 0.24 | 0.003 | 0.48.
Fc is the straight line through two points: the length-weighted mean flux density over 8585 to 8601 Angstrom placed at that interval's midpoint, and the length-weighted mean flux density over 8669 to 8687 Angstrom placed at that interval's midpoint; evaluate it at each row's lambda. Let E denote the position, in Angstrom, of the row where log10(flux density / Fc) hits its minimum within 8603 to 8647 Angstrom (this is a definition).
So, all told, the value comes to 8612 Angstrom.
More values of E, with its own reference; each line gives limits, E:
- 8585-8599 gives 8588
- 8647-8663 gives 8662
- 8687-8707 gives 8688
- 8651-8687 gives 8662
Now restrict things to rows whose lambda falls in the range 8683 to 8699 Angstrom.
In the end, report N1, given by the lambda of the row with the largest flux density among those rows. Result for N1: 8692 Angstrom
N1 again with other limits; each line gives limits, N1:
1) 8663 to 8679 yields 8678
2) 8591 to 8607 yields 8604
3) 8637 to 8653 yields 8652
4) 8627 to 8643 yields 8628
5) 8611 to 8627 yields 8614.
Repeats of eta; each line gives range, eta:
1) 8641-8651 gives 11.6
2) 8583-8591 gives 11.4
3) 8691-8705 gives 11.7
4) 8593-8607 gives 12.0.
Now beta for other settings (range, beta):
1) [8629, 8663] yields 135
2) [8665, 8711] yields 248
